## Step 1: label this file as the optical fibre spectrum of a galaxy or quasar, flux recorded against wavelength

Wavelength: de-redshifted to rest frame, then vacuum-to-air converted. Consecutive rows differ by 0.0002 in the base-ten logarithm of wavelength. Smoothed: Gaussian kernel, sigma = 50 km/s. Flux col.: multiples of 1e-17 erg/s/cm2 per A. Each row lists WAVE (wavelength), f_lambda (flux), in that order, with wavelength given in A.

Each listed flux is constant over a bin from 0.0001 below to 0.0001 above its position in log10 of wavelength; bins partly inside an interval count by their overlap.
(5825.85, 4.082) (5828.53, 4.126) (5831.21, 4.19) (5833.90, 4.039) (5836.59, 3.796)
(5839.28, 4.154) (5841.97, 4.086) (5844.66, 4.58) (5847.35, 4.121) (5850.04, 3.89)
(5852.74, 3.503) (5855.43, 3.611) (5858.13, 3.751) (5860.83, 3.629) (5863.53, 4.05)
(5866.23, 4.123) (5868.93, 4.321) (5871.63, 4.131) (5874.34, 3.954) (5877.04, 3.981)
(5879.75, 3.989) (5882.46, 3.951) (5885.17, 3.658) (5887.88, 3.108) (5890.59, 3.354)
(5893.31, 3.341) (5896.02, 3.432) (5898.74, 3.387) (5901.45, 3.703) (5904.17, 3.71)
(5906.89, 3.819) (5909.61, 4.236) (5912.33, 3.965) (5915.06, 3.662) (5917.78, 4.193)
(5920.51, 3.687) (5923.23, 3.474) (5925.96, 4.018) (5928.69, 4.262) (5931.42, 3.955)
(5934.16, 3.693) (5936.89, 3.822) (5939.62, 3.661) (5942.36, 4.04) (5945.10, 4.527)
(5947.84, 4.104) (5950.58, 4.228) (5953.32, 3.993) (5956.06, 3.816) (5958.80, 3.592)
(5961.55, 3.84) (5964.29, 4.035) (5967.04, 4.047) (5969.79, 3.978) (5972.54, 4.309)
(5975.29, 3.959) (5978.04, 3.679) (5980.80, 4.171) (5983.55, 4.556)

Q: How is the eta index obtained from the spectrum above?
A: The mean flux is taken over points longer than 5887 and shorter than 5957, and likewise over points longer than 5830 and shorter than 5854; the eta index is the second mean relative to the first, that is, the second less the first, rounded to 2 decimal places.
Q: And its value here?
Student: 0.22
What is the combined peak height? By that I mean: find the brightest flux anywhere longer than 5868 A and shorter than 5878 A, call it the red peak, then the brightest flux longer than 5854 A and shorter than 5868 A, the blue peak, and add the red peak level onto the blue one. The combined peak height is 8.4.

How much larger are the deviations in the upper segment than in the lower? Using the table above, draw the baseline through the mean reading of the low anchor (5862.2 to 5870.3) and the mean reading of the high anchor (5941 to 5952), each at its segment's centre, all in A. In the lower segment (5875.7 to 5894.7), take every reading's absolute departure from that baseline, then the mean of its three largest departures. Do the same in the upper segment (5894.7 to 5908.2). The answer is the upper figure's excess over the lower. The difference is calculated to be -0.2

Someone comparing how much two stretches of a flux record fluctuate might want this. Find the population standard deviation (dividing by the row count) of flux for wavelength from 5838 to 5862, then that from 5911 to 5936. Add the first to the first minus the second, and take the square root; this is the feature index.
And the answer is 0.63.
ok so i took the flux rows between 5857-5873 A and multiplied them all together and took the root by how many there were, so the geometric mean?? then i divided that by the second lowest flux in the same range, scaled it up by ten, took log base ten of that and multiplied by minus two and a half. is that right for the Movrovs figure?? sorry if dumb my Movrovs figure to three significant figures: -2.57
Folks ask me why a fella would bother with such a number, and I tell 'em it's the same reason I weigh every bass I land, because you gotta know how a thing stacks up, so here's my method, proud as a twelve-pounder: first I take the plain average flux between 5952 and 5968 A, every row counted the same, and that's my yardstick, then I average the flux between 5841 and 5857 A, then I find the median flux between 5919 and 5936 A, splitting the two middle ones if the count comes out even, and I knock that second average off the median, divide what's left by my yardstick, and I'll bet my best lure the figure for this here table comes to -0.04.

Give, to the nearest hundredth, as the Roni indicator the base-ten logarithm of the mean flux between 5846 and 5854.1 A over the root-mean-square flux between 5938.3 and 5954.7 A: -0.03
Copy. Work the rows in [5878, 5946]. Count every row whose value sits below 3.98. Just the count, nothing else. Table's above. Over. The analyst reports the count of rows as 18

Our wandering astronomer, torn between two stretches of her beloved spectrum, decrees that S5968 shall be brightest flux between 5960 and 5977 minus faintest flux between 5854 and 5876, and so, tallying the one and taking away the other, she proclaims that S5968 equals 0.70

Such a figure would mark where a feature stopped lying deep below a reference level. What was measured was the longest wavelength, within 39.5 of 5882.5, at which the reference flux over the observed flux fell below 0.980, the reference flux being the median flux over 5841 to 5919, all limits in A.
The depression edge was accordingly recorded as 5917.78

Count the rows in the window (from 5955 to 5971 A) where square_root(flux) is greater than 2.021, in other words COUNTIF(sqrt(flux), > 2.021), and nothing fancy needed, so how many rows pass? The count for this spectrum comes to 0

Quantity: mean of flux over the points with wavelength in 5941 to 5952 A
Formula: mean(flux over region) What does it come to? 4.22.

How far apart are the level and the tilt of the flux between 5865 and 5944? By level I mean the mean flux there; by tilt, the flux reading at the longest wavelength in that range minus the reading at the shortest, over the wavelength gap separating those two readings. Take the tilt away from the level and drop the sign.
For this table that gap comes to 3.82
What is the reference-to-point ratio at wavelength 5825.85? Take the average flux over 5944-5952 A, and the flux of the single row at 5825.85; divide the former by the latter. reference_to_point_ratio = 1.05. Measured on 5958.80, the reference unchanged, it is 1.19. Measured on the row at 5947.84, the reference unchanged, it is 1.04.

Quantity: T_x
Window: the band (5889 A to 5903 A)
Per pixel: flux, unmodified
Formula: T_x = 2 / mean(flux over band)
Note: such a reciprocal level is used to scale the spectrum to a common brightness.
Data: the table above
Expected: 0.581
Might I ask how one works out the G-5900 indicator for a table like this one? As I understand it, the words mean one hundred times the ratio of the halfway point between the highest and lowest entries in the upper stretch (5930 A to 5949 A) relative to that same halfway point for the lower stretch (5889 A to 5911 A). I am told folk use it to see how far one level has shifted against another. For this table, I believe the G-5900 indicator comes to 108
